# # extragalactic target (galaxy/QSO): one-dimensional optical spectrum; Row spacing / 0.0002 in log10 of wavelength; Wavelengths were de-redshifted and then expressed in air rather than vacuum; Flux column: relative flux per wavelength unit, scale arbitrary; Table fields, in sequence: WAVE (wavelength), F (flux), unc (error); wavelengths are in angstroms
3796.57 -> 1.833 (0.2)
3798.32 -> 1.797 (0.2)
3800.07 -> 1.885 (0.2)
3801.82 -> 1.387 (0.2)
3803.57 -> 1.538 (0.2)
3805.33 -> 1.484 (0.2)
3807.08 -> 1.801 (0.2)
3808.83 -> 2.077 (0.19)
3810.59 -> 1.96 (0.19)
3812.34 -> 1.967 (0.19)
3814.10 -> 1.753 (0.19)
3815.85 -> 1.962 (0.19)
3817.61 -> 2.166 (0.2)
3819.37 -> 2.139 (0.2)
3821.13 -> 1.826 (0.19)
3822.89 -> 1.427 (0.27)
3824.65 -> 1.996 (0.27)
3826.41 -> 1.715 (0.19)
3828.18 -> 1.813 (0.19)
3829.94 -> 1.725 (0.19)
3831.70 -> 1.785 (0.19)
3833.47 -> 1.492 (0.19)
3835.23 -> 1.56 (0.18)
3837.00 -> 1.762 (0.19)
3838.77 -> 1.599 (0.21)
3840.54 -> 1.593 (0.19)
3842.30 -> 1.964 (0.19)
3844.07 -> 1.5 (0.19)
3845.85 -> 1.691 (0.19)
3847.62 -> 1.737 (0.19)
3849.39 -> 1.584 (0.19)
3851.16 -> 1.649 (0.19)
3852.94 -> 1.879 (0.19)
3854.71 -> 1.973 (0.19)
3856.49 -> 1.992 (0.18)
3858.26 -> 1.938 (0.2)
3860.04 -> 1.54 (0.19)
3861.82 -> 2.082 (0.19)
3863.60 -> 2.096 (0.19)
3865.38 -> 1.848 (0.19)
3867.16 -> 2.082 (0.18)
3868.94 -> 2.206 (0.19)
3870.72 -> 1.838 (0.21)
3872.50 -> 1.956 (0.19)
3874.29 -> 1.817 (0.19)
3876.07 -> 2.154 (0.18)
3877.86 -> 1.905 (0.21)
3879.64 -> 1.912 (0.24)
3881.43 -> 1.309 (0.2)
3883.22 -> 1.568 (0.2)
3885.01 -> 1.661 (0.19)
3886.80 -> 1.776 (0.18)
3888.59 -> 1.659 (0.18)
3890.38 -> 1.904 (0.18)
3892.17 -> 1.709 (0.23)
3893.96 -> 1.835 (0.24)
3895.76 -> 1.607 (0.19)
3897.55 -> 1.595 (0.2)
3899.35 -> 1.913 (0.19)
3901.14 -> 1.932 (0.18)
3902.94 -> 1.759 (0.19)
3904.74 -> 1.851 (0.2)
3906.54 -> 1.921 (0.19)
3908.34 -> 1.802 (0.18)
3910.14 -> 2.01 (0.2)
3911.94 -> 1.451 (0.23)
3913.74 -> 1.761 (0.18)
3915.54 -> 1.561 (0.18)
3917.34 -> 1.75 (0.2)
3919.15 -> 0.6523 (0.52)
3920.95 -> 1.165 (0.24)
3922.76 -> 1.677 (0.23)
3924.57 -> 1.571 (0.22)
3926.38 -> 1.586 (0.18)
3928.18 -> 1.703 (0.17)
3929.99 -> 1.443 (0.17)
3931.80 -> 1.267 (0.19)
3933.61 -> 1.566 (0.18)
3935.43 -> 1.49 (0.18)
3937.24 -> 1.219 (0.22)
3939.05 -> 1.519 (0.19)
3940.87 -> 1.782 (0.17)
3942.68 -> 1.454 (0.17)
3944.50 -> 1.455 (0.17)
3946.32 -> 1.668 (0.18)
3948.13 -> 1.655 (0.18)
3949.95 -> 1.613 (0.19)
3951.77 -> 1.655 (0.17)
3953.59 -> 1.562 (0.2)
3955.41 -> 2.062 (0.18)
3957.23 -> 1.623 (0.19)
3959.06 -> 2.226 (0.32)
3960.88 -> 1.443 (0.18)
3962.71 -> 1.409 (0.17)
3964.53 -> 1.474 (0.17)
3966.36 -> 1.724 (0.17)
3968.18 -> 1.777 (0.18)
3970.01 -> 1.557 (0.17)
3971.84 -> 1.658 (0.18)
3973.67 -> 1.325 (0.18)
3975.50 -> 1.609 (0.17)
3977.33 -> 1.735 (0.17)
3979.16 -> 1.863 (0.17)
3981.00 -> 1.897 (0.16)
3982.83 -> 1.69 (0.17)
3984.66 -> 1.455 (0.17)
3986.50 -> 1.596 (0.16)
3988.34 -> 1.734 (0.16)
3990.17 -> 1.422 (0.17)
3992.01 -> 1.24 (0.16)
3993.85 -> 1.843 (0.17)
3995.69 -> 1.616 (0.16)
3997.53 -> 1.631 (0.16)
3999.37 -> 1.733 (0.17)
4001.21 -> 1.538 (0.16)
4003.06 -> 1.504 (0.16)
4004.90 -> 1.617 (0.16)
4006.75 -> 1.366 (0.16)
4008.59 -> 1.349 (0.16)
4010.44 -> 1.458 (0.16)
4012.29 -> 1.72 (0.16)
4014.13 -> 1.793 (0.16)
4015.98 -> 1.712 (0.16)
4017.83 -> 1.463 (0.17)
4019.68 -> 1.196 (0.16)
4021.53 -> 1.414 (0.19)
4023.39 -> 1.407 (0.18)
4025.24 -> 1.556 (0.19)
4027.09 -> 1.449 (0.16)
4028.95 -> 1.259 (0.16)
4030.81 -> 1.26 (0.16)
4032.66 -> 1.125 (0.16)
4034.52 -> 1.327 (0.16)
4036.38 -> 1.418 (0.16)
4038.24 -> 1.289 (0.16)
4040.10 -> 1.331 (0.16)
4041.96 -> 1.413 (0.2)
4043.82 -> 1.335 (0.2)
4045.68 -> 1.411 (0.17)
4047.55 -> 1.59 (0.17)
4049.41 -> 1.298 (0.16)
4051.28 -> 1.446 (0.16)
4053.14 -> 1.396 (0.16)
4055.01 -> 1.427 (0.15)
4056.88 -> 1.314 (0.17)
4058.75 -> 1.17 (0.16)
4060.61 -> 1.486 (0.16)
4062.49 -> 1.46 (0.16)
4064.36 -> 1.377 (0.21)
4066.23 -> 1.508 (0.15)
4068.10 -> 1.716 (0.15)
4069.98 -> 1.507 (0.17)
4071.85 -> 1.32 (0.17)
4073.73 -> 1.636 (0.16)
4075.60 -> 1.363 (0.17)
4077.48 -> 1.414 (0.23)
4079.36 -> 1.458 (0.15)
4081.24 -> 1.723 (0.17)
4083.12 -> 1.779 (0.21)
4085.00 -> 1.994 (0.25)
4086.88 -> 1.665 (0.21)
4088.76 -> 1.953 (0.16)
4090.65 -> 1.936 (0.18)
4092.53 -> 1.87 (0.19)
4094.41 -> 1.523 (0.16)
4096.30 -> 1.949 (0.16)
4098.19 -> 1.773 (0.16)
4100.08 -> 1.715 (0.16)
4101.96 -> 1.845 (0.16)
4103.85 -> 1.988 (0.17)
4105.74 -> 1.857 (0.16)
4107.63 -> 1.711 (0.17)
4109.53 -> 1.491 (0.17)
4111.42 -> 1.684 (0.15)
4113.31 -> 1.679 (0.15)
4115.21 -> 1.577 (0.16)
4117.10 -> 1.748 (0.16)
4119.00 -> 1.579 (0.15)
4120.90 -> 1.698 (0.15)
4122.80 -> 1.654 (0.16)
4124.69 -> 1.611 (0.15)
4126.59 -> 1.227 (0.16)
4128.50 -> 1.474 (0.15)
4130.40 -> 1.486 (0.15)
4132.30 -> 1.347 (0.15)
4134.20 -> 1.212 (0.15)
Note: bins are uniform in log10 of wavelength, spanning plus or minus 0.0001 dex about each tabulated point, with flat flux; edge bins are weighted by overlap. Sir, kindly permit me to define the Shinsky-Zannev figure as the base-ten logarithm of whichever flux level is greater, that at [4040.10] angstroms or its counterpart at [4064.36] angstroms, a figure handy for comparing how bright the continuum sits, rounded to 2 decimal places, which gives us 0.14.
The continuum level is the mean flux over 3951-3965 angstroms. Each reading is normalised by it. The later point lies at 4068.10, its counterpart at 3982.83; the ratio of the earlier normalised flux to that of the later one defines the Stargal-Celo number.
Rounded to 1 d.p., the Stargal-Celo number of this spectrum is 1.0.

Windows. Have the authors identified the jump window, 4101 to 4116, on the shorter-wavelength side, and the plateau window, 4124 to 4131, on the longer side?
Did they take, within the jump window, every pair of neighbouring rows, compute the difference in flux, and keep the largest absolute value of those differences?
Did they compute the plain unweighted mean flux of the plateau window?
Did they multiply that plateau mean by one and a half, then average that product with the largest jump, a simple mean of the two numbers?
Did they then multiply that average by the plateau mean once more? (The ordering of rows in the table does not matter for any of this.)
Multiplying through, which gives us 1.7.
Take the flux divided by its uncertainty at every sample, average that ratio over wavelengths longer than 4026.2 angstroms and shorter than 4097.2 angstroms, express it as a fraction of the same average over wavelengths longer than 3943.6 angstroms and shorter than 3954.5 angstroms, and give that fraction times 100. 99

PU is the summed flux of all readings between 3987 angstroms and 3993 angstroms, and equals 4.4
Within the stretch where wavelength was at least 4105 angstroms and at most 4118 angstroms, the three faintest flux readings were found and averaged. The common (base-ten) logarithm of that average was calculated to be 0.20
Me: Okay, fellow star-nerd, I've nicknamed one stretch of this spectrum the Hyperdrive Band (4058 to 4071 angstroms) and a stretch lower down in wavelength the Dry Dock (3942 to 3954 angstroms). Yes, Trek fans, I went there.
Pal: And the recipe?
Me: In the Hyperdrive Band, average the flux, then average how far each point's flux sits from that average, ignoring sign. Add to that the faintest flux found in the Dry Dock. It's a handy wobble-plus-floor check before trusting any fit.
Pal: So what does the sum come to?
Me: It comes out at 1.56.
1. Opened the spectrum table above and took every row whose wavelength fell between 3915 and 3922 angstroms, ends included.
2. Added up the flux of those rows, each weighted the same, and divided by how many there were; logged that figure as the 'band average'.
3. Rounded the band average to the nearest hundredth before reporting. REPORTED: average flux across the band 1.28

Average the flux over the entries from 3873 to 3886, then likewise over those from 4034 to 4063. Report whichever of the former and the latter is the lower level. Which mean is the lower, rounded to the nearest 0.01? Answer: 1.38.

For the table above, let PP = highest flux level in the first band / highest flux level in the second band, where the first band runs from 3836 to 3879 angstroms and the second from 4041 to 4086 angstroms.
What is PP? 1.11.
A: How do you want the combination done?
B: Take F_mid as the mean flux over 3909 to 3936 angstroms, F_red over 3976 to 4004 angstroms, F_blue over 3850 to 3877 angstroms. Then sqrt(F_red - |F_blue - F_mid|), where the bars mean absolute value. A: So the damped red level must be 1.10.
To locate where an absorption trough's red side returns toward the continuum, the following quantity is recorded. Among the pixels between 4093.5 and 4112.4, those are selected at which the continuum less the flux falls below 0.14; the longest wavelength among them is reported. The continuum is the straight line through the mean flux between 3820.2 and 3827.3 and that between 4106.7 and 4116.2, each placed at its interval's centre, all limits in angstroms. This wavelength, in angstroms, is 4111.42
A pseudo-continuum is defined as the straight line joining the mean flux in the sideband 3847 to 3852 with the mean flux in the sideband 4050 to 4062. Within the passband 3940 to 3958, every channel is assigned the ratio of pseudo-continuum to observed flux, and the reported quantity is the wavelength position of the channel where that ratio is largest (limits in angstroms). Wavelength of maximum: 3942.68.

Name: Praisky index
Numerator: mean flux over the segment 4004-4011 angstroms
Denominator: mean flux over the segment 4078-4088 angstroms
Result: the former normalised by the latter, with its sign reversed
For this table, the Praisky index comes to -0.84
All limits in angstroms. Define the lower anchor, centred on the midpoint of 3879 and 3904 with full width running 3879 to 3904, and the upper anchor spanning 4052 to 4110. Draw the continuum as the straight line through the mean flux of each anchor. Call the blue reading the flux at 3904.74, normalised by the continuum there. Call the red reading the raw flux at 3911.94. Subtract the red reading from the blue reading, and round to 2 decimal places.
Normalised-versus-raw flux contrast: -0.37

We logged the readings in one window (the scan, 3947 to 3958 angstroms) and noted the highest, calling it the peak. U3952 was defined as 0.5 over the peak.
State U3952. 0.242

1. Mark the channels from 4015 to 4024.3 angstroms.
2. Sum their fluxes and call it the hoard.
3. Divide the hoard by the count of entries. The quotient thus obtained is 1.44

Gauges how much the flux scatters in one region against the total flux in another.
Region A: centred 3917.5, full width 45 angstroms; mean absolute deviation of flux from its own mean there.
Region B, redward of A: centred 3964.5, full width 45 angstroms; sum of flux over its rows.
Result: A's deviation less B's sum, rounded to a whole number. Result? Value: -41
